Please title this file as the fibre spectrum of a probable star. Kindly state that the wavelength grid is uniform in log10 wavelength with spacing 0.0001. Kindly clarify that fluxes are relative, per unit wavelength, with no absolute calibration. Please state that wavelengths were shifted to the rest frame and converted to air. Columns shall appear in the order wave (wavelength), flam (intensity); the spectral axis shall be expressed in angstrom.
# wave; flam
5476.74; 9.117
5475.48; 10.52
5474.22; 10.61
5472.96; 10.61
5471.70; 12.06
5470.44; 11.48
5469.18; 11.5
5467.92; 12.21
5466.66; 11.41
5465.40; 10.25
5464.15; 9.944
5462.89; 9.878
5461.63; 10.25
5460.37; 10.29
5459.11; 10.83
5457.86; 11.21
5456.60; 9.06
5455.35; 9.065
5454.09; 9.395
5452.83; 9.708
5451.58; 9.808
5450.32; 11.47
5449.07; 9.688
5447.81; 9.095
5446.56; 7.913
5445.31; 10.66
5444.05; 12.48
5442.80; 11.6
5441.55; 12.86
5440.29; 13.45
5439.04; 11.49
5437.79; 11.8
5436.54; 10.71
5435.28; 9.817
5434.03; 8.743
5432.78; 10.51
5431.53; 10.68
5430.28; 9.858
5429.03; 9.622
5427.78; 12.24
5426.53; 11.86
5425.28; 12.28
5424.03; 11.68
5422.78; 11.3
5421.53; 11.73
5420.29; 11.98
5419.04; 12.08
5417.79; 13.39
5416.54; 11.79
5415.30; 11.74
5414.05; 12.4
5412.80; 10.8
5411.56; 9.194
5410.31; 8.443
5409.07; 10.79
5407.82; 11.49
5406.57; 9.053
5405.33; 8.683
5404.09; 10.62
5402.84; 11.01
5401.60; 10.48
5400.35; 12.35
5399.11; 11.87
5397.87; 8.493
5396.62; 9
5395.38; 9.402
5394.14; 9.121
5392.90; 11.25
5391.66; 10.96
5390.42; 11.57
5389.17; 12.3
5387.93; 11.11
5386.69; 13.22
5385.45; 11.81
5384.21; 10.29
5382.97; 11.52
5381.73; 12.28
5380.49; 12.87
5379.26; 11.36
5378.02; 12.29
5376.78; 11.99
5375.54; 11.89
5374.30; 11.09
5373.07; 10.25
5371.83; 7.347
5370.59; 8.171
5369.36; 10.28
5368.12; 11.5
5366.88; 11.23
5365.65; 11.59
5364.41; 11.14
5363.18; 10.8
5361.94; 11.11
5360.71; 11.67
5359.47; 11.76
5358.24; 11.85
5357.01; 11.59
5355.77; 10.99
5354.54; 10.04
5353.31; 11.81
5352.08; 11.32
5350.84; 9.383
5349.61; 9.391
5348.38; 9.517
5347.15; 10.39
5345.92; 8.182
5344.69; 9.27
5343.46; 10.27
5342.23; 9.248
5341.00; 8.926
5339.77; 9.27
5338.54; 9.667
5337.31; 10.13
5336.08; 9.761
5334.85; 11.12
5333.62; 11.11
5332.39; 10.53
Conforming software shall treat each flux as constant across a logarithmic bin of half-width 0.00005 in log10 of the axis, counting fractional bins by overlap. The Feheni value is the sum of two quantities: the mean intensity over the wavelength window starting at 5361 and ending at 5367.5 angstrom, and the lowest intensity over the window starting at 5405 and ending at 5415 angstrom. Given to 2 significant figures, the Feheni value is 20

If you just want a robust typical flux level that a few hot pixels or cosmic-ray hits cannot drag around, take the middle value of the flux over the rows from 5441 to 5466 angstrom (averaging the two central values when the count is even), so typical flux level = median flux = 10.1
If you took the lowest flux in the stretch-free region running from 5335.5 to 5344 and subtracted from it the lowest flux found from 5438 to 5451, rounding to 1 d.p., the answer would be 1.0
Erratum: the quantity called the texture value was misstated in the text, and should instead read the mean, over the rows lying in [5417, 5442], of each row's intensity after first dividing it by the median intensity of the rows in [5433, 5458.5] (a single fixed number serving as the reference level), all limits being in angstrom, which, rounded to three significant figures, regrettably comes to 1.11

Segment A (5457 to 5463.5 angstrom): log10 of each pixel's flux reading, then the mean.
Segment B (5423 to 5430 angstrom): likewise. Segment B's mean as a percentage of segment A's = 104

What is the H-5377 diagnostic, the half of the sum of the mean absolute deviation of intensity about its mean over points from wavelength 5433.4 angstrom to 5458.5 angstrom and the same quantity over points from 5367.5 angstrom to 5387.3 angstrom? 1.22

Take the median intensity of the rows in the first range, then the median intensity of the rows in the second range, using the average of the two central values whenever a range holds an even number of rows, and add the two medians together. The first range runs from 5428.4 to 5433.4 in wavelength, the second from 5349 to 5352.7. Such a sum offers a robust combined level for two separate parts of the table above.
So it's 19.6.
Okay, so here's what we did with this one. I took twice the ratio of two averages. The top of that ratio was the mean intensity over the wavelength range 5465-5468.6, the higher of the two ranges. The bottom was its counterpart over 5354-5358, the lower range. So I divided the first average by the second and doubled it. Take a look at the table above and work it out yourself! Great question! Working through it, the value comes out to 2.1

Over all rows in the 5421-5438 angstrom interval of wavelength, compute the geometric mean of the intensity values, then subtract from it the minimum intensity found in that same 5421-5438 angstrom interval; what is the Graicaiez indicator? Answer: 2.1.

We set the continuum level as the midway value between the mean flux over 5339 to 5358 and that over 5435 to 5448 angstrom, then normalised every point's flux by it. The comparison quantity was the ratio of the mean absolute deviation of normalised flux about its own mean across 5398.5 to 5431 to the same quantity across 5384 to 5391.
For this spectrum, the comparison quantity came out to 1.44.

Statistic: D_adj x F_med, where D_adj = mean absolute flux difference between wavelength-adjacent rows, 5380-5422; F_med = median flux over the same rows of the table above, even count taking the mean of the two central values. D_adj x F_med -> 12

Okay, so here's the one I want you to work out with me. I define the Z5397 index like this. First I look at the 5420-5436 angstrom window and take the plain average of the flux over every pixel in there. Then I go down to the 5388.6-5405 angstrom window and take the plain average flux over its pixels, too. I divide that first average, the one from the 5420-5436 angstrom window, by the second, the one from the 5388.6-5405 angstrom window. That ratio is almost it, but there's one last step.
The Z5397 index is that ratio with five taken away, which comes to -3.97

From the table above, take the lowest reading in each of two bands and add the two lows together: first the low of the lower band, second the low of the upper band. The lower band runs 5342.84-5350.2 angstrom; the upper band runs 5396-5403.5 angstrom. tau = 16.7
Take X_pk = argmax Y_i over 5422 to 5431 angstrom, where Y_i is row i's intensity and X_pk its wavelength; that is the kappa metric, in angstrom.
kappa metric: 5425.28 angstrom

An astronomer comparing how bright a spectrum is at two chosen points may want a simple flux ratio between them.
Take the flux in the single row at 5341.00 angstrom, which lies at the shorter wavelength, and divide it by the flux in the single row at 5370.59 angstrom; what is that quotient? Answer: 1.09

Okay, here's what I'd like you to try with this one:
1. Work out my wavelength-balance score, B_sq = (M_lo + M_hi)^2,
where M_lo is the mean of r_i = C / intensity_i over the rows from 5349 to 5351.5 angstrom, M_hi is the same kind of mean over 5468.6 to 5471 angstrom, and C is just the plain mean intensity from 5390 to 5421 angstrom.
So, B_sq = 4.3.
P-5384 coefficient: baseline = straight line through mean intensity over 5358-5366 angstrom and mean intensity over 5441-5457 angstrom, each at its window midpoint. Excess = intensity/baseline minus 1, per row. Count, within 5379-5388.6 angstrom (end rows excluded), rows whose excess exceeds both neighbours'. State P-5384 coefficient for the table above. 2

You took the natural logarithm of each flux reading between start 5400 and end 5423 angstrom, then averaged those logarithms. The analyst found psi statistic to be 2.39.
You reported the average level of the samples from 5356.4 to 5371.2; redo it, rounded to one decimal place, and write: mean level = 11.1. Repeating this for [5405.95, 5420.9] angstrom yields 11.1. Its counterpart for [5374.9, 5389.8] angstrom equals 11.9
